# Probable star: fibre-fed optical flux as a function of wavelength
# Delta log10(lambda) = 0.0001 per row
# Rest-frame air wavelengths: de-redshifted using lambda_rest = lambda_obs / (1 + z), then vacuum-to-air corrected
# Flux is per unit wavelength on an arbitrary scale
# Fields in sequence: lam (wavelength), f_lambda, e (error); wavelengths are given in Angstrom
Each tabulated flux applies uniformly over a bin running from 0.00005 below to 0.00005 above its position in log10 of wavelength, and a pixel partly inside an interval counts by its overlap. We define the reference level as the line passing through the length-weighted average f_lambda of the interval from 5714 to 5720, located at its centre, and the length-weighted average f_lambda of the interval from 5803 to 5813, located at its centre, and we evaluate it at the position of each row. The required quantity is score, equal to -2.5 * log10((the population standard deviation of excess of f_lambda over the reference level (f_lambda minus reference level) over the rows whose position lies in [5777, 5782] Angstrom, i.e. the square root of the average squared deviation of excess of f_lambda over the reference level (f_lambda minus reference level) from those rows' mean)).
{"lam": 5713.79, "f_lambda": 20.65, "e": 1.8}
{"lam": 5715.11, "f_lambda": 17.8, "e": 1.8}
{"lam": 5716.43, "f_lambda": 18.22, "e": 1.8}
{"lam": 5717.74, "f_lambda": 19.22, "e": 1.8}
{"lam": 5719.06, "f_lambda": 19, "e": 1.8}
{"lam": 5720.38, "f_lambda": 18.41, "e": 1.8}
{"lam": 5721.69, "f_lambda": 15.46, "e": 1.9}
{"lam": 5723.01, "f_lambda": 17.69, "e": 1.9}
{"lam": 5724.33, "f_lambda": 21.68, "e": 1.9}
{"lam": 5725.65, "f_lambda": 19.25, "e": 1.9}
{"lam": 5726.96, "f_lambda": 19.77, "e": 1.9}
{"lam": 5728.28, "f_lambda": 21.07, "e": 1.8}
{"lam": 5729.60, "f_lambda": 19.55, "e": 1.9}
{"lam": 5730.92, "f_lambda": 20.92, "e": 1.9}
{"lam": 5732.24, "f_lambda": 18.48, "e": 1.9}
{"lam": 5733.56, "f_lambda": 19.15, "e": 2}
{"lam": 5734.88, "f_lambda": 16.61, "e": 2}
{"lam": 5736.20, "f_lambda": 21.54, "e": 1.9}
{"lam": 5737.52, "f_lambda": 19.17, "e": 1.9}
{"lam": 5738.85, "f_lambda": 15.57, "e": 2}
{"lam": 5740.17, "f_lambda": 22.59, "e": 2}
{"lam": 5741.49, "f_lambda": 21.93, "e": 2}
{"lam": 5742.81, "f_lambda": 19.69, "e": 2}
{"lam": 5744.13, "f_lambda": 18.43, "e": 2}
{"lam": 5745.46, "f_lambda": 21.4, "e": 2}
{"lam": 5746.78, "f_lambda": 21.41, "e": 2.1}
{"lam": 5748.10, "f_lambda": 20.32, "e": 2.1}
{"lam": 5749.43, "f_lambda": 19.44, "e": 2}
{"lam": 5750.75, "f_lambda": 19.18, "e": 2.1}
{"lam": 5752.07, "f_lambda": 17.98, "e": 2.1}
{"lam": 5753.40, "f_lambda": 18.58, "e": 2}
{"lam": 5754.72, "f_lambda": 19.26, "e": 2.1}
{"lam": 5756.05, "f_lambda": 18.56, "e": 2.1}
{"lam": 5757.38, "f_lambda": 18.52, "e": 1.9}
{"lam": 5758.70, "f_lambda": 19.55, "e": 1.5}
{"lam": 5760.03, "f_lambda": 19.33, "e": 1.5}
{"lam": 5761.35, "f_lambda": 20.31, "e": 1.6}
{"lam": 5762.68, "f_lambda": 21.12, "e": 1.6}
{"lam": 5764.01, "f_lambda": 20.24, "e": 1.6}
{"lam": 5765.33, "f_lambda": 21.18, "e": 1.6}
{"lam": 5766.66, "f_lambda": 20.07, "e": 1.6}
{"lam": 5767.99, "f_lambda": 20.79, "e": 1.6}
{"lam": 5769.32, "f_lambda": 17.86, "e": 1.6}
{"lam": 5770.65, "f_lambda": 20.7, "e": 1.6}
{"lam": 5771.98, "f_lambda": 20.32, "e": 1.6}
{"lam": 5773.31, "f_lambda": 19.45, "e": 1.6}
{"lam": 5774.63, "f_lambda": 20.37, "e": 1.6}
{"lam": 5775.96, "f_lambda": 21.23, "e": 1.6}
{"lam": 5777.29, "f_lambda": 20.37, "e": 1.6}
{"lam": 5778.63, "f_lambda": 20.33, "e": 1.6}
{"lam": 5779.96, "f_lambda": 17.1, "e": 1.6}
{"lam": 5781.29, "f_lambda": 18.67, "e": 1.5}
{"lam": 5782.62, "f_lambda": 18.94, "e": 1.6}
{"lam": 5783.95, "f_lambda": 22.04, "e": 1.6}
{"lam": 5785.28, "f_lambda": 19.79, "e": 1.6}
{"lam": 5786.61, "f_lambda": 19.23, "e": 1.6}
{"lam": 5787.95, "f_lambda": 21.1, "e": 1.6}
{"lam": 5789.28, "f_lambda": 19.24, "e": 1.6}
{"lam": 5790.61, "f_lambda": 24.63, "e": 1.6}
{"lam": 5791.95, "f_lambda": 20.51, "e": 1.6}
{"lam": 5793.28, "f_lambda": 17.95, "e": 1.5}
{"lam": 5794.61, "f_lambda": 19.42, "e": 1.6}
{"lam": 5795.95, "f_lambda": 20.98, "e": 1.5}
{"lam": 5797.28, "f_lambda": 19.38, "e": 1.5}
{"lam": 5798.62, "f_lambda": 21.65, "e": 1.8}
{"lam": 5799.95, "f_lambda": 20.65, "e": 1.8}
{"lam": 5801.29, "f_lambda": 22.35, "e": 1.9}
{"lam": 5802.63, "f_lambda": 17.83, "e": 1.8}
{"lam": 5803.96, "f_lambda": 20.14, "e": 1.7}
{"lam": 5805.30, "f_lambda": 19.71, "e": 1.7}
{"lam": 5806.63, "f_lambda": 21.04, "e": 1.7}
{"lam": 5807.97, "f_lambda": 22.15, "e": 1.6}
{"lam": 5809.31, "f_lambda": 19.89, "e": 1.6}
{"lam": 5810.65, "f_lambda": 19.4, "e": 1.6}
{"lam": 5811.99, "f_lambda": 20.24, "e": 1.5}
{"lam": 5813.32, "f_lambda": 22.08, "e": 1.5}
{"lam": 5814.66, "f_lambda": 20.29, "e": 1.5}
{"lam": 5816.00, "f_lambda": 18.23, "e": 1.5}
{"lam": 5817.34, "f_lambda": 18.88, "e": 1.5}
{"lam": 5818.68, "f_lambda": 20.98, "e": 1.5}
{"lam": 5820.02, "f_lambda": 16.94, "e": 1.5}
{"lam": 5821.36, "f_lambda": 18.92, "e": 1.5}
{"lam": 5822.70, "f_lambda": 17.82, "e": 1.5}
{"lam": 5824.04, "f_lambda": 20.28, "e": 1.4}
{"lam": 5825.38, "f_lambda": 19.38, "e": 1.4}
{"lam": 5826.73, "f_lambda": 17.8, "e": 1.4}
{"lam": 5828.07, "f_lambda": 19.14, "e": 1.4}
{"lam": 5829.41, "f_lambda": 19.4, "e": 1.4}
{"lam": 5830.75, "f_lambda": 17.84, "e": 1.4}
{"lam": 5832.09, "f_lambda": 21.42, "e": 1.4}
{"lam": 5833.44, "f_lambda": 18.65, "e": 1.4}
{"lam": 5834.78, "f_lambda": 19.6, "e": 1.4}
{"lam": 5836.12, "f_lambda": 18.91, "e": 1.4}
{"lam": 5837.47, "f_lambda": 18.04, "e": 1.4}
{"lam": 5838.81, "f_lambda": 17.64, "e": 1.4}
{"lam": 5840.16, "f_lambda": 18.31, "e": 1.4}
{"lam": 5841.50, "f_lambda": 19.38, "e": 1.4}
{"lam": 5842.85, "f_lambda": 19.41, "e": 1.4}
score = -0.34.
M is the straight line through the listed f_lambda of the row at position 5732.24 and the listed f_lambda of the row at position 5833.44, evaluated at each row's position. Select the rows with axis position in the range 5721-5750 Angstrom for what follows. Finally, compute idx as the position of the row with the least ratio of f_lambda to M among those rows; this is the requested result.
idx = 5721.69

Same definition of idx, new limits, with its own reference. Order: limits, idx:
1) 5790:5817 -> 5802.63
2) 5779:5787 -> 5779.96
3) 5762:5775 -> 5769.32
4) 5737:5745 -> 5738.85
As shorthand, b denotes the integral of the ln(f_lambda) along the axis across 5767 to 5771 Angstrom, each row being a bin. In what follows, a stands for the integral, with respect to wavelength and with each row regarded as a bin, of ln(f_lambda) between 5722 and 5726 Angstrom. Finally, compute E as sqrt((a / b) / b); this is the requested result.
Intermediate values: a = 11.8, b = 11.9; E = 0.288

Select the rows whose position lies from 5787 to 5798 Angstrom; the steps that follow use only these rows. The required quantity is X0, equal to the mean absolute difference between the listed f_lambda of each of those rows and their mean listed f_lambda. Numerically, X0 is 1.40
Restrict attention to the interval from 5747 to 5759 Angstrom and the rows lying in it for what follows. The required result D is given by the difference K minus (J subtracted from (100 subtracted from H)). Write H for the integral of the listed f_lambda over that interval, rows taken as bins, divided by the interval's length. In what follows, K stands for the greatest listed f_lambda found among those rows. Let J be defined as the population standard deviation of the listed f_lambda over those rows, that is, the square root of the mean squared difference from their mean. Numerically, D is 101.9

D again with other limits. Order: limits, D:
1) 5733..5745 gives 105.4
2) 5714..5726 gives 104.7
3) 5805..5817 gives 103.0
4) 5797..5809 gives 103.2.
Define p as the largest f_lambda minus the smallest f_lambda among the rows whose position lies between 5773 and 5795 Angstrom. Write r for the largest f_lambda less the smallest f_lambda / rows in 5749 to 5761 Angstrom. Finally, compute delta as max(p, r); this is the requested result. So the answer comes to 7.5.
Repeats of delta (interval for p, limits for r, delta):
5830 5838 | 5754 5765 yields 3.6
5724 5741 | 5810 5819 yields 7.0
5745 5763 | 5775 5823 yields 7.7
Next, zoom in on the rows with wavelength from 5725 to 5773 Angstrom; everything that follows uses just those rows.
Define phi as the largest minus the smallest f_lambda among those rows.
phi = 7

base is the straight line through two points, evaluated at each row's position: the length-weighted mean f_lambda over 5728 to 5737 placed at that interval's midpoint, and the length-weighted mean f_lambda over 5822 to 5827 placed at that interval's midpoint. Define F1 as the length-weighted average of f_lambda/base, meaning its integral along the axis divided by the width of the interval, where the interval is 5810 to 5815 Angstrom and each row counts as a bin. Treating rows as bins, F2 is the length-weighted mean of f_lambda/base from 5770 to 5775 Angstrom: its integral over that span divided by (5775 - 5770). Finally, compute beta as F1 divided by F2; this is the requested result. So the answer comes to 1.03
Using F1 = 1.08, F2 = 1.05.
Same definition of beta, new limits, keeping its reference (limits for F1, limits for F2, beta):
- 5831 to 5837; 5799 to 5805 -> 0.97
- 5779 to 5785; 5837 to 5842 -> 1.03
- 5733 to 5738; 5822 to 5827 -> 0.98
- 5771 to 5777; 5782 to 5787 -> 1.01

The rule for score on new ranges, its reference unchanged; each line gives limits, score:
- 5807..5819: -0.27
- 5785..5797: -0.63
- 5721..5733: -0.63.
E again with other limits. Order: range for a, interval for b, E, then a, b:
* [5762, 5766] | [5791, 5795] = 0.293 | 12.1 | 11.9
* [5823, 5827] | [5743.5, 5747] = 0.326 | 11.8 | 10.5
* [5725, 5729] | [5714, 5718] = 0.297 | 12.0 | 11.7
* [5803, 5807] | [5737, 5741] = 0.295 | 12.0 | 11.8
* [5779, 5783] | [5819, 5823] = 0.294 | 11.6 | 11.6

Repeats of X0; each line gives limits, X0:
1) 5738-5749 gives 1.70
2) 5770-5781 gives 0.85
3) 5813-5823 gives 1.39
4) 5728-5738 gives 1.21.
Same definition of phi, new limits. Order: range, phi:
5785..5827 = 8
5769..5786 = 5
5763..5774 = 3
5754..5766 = 3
